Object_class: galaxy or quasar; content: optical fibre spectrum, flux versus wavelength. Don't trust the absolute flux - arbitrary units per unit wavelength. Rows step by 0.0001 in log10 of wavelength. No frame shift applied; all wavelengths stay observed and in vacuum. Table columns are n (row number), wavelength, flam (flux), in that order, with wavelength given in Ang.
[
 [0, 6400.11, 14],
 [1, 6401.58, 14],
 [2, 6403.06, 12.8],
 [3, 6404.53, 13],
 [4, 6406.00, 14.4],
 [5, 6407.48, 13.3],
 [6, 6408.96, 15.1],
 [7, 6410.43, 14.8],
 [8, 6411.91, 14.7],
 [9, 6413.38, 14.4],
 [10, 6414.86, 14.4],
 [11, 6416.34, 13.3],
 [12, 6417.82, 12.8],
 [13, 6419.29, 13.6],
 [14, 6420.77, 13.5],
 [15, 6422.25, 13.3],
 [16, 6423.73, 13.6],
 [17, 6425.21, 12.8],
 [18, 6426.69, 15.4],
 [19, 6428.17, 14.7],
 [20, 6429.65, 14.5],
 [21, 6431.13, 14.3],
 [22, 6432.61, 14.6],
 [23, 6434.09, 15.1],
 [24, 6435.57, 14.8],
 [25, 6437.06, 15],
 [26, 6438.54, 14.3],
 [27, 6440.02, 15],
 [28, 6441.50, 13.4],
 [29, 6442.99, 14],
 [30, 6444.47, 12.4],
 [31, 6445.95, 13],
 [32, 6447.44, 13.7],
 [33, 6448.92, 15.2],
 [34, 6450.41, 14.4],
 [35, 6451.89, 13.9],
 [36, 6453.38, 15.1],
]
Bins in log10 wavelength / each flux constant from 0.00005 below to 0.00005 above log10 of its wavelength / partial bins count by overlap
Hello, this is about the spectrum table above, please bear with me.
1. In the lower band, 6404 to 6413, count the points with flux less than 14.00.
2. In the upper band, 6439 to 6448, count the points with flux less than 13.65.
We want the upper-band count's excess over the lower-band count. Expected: 1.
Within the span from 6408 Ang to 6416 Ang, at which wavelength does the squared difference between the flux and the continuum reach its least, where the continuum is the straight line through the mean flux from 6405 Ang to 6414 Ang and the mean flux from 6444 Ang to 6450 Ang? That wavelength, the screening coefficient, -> 6413.38 Ang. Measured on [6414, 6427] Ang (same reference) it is 6414.86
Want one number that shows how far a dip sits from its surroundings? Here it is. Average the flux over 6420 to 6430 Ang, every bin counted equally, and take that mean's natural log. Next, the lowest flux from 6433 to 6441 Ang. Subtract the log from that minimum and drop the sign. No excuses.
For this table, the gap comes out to 11.7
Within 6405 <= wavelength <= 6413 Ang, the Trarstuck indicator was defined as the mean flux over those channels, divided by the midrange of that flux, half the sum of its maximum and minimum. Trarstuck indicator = 1.02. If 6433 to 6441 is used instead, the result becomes 1.01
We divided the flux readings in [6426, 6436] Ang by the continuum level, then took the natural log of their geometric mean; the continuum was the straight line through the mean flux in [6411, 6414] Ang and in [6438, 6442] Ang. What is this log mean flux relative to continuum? 0.03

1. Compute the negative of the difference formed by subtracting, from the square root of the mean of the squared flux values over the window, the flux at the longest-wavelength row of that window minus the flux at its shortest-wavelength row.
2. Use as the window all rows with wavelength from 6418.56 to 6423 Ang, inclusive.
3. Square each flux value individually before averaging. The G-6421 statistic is -13.8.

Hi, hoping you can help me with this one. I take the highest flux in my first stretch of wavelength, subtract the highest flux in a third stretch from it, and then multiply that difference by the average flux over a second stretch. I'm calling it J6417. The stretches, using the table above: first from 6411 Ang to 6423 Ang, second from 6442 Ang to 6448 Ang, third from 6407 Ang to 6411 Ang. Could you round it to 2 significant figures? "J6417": -5.3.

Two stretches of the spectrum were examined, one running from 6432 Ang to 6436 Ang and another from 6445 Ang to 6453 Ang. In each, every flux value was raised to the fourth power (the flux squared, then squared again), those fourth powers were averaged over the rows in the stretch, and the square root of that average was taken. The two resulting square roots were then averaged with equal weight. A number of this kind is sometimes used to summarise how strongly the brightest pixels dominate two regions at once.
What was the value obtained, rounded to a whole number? 209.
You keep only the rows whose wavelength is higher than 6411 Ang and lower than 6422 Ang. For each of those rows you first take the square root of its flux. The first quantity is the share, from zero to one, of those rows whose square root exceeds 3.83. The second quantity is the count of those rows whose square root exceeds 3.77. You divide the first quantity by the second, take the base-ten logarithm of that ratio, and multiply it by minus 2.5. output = 3.31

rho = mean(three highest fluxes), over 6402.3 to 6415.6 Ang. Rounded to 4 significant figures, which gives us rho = 14.87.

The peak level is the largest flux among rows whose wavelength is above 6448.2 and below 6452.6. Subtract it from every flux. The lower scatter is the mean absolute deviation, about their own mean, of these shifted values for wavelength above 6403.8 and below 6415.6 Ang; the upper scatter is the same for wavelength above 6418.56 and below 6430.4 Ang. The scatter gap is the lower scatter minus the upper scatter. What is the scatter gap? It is -0.15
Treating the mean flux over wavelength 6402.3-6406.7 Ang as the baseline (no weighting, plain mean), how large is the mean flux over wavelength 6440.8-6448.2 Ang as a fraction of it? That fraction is 0.99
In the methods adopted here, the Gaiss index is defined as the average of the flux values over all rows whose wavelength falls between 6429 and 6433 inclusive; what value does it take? 14.5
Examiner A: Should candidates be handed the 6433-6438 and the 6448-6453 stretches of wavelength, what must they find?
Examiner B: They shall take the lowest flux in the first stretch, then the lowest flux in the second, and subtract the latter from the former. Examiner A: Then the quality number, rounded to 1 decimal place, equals 0.9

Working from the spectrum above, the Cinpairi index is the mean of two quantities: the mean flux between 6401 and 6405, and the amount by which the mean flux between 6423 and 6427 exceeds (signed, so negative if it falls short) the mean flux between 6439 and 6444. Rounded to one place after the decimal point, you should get 6.5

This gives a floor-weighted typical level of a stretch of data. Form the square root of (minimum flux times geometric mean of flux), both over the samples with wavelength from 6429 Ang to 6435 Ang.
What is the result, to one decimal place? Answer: 14.5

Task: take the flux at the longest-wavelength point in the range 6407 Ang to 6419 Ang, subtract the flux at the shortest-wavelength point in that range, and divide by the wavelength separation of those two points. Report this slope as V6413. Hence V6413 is -0.05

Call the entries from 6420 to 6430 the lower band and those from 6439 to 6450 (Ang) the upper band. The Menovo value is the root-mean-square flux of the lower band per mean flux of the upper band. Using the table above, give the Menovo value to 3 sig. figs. 1.01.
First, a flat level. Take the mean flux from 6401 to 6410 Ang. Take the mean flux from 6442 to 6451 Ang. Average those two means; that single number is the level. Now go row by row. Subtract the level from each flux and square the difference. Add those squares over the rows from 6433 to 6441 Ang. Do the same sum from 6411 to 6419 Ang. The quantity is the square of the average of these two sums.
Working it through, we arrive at 20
